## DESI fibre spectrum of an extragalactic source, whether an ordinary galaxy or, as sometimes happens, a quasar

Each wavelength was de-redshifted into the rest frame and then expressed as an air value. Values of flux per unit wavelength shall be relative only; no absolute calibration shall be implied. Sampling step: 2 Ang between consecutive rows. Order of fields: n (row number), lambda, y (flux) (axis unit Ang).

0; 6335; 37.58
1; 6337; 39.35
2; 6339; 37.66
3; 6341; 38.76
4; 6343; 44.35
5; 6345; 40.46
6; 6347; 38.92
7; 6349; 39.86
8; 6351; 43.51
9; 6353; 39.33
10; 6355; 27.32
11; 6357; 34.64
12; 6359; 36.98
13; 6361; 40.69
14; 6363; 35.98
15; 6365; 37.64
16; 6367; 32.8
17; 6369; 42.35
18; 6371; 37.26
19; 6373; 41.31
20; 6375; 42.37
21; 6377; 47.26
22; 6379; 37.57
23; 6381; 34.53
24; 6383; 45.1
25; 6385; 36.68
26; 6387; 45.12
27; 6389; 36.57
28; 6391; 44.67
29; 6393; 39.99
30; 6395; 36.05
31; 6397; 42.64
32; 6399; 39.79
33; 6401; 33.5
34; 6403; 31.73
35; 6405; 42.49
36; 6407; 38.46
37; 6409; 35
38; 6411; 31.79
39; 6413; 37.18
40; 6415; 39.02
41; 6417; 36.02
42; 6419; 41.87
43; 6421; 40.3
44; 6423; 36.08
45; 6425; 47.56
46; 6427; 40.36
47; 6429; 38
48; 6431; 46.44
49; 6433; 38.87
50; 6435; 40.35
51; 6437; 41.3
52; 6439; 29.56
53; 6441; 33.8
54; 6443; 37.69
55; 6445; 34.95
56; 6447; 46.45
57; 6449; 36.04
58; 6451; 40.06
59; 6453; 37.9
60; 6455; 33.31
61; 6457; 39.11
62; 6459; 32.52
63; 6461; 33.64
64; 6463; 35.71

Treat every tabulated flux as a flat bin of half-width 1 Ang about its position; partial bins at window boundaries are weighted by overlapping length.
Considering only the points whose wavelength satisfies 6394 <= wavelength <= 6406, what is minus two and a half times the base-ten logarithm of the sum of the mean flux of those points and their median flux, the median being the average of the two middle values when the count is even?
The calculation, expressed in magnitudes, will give -4.70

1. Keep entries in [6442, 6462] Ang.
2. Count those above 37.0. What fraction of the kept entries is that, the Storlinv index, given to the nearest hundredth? 0.50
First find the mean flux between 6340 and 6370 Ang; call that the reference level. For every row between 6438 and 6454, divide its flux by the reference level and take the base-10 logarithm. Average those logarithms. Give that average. -0.017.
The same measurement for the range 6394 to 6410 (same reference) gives -0.011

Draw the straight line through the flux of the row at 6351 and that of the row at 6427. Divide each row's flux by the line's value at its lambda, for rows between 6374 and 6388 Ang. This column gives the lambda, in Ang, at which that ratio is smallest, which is 6381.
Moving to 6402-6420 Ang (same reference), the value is 6403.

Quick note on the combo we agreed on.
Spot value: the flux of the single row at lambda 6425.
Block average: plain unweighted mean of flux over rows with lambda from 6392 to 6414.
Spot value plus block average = 84.7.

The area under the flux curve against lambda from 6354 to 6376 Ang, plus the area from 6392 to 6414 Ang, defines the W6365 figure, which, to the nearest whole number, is 1636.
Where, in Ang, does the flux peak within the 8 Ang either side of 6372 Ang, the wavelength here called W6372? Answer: 6377 Ang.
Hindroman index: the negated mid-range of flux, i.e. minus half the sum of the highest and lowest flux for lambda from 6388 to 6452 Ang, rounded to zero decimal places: -39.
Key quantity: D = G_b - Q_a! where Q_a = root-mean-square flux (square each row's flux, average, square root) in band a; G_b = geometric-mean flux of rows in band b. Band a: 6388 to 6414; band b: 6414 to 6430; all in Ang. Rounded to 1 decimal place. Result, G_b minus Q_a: 1.9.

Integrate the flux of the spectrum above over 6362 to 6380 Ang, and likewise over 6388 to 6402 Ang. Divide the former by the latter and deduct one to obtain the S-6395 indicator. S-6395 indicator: 0.3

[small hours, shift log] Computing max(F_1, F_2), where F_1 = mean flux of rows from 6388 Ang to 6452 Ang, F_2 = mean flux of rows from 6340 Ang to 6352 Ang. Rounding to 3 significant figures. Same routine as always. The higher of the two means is 41.0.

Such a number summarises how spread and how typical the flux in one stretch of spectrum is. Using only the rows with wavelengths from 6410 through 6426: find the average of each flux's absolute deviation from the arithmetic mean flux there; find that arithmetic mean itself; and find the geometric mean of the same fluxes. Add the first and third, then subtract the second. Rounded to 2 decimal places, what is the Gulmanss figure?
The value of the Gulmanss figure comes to 3.22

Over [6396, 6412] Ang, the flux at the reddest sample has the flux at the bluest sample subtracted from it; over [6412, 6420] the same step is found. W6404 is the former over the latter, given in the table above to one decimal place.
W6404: -2.3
